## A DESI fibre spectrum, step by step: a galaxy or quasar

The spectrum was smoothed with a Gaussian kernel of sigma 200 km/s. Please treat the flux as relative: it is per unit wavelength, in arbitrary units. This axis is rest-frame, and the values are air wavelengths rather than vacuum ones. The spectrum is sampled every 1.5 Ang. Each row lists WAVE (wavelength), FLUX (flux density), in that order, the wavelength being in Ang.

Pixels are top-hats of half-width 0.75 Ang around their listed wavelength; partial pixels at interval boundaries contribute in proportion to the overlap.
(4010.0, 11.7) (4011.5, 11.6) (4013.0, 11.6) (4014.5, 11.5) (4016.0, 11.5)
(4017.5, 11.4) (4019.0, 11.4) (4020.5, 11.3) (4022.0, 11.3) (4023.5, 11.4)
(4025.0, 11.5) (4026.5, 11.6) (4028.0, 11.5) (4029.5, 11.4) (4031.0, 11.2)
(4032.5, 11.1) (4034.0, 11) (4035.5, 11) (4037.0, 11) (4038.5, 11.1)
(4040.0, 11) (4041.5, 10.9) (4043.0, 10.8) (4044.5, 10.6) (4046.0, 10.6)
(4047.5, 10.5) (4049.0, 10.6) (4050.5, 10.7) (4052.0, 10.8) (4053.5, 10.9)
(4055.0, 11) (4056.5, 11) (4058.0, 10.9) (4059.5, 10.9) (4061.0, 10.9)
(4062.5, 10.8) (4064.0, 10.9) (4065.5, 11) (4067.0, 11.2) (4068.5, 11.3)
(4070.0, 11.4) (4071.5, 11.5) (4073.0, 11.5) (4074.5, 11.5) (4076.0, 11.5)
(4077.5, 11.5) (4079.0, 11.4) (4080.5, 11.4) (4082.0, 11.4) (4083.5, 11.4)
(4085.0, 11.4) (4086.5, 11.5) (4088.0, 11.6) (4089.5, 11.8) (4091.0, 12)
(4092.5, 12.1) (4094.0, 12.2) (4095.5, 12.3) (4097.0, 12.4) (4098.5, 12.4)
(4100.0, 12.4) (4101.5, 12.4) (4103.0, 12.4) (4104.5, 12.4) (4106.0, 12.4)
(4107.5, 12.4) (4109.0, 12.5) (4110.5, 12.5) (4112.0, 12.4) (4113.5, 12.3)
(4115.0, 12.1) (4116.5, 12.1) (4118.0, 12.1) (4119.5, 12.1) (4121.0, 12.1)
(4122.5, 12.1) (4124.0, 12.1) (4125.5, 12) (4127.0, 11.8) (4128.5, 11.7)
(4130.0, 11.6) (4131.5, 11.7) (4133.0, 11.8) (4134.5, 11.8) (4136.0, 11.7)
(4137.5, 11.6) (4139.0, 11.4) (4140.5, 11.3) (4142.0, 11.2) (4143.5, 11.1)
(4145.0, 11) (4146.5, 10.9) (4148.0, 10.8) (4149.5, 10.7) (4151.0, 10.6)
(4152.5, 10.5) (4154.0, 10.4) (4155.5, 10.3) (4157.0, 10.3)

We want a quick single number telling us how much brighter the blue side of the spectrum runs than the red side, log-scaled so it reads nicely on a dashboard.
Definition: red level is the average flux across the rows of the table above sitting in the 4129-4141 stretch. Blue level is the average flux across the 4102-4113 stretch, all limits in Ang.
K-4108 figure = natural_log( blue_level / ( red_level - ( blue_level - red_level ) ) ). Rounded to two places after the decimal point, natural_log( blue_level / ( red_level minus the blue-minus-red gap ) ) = 0.14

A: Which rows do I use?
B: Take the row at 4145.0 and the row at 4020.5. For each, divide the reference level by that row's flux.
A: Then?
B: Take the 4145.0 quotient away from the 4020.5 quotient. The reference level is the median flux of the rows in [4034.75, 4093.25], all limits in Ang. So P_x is -0.027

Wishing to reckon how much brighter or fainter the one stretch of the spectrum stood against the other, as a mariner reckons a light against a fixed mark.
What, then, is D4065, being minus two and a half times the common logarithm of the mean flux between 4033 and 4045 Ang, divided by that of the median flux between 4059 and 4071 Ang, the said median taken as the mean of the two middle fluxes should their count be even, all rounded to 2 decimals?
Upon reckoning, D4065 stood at 0.00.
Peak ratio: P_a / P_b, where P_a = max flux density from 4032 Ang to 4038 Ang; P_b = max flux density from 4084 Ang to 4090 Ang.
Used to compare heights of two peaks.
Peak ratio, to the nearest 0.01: 0.94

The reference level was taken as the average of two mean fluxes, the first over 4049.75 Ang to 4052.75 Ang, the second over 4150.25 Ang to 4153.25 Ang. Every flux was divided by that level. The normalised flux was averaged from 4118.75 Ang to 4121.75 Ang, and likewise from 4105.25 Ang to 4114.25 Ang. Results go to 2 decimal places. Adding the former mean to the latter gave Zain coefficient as 2.30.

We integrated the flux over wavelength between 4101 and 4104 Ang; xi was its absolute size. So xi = 37.20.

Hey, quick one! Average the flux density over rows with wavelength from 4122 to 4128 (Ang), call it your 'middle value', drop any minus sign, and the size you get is 12.0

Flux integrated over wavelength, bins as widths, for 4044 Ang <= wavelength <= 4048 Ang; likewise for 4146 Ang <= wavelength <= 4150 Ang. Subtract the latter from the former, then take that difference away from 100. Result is 101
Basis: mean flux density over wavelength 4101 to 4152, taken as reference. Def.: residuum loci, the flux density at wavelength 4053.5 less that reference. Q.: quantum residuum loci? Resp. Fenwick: -0.9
